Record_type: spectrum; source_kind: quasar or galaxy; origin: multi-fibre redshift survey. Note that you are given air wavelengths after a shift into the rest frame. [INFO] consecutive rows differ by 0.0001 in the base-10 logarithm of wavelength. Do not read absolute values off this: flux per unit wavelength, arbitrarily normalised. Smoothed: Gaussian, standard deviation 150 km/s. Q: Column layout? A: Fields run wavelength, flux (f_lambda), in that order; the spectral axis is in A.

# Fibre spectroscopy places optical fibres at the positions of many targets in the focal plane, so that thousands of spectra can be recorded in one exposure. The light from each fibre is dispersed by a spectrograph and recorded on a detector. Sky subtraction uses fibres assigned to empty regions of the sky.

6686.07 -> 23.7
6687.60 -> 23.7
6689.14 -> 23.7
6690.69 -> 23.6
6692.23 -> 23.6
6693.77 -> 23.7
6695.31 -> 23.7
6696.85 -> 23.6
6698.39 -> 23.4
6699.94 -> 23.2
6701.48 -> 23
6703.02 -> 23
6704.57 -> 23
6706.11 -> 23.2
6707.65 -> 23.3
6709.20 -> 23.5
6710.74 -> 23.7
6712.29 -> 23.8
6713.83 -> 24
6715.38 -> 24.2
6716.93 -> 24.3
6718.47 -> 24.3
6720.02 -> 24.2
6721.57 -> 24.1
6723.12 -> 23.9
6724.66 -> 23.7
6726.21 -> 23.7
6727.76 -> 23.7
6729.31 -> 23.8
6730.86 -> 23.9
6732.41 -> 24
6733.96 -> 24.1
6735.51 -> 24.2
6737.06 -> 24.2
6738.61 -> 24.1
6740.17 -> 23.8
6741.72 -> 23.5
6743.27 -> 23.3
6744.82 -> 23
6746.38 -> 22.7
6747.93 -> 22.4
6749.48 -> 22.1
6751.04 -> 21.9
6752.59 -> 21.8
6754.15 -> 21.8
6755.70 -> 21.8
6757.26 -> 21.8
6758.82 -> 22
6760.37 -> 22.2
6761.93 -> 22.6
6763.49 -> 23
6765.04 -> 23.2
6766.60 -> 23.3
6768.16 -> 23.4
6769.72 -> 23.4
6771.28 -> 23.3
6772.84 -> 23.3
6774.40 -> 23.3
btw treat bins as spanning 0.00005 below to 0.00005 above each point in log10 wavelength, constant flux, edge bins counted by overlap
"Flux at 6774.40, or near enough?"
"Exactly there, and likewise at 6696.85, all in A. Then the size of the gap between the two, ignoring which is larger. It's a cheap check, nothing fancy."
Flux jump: 0.30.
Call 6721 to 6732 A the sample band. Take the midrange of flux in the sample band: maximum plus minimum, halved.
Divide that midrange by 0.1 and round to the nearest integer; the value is 239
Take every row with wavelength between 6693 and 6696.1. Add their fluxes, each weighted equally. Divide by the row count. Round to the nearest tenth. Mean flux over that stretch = 23.7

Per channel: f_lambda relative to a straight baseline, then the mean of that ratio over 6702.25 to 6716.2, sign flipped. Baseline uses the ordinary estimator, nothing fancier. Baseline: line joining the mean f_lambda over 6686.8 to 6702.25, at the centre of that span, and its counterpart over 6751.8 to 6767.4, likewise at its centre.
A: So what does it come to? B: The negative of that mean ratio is -1.01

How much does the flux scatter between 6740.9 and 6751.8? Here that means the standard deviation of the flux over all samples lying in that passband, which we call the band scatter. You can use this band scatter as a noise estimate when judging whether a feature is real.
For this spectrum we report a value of 0.6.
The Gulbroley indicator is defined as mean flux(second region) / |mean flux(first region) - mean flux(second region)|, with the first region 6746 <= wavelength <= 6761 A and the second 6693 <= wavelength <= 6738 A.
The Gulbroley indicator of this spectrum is 14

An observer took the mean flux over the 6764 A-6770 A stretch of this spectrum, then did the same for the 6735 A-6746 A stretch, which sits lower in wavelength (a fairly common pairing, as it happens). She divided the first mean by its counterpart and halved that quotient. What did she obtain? 0.49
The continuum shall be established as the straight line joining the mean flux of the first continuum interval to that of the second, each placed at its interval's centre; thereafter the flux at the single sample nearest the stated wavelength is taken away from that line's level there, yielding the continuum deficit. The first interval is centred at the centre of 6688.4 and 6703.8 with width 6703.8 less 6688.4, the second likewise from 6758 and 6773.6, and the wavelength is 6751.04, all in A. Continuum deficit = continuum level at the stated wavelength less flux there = 1.2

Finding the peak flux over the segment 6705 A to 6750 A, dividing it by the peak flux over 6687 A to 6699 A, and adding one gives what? 2.03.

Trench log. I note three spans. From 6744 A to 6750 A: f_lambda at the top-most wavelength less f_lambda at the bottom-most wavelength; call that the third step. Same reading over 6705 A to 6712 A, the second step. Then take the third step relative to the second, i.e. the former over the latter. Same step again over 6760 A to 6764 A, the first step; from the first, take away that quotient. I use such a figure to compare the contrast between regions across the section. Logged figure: 2.6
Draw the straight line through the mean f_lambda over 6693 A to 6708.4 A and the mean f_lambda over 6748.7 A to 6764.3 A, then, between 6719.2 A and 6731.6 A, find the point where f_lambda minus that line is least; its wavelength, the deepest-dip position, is 6724.66 A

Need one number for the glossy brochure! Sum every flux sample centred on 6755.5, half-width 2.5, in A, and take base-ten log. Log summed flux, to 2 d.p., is 1.82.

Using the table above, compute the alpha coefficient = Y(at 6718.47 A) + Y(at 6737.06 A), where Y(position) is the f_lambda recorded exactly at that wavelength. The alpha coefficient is 48.5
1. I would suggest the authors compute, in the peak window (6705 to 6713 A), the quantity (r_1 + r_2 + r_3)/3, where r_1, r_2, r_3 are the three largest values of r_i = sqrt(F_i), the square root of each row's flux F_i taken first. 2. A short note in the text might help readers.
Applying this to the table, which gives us 4.86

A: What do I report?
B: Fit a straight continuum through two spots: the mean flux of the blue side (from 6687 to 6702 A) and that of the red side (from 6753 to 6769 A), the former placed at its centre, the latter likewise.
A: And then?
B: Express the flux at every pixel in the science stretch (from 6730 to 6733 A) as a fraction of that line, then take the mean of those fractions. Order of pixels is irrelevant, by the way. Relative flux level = 1.04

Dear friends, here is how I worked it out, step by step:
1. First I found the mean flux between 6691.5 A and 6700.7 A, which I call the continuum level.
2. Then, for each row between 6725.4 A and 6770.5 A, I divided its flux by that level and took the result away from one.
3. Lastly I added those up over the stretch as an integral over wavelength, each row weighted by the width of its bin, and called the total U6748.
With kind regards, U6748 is 0.9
